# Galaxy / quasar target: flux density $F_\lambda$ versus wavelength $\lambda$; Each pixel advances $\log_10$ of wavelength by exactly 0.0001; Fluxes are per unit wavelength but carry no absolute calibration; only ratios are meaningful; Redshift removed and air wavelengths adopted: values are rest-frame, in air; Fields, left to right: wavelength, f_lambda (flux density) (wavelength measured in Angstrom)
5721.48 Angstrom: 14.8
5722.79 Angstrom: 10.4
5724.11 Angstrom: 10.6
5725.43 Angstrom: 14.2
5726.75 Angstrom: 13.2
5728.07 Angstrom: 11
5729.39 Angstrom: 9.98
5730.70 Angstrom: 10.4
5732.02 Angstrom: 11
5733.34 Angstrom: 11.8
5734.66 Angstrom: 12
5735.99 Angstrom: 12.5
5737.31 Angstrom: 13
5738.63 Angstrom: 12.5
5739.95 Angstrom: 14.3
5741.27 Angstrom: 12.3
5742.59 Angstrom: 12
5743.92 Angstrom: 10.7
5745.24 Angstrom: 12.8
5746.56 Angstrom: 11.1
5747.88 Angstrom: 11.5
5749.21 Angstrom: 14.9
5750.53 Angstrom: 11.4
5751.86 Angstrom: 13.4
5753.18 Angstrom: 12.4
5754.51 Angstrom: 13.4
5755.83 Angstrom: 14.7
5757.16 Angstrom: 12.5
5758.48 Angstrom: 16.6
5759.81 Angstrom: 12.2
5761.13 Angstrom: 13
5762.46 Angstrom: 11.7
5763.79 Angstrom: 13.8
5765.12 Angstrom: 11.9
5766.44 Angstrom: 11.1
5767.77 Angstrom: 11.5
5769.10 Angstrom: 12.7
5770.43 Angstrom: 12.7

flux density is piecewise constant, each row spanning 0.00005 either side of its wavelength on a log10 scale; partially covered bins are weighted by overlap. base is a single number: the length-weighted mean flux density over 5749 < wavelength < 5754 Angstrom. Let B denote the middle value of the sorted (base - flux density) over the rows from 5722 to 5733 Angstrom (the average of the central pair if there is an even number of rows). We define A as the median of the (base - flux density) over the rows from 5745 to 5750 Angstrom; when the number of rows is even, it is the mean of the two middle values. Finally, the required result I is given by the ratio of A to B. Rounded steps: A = 0.7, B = 2.1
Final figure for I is 0.3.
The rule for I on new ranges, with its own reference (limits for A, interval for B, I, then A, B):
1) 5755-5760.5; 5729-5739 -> -0.8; -0.7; 1.0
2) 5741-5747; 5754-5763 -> -6.2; 0.9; -0.1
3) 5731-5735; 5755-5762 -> -7.6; 1.1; -0.1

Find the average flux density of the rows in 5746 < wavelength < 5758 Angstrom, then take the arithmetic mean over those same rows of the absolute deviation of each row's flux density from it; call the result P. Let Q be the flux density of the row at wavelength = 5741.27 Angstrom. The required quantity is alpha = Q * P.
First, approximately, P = 1.15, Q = 12.3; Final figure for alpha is 14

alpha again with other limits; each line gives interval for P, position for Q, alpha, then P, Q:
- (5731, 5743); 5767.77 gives 7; 0.62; 11.5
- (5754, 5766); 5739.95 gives 17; 1.17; 14.3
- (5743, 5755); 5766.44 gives 12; 1.09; 11.1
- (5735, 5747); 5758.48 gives 12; 0.74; 16.6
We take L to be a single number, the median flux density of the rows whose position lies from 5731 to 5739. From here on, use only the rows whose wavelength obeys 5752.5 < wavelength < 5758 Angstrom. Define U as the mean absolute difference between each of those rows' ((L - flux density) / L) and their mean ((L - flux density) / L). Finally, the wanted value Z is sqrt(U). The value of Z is 0.26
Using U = 0.065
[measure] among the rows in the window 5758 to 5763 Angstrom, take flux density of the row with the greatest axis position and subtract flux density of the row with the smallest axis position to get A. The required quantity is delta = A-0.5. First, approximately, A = -4.9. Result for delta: -5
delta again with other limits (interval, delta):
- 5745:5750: 2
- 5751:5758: -1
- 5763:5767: -3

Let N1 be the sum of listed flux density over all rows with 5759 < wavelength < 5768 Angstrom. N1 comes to 85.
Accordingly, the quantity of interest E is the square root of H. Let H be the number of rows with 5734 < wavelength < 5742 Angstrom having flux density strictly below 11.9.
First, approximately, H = 0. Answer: 0.0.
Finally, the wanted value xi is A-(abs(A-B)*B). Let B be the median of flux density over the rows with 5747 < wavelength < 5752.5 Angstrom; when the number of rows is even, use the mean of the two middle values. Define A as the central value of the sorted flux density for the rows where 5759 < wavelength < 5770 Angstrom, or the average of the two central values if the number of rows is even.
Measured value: 7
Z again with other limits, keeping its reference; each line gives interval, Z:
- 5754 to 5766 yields 0.31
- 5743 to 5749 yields 0.23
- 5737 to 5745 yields 0.26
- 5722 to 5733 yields 0.31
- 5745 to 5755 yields 0.29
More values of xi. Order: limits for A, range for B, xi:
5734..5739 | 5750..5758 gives 7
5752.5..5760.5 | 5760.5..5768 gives -1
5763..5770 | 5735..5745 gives 4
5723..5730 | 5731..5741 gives -8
